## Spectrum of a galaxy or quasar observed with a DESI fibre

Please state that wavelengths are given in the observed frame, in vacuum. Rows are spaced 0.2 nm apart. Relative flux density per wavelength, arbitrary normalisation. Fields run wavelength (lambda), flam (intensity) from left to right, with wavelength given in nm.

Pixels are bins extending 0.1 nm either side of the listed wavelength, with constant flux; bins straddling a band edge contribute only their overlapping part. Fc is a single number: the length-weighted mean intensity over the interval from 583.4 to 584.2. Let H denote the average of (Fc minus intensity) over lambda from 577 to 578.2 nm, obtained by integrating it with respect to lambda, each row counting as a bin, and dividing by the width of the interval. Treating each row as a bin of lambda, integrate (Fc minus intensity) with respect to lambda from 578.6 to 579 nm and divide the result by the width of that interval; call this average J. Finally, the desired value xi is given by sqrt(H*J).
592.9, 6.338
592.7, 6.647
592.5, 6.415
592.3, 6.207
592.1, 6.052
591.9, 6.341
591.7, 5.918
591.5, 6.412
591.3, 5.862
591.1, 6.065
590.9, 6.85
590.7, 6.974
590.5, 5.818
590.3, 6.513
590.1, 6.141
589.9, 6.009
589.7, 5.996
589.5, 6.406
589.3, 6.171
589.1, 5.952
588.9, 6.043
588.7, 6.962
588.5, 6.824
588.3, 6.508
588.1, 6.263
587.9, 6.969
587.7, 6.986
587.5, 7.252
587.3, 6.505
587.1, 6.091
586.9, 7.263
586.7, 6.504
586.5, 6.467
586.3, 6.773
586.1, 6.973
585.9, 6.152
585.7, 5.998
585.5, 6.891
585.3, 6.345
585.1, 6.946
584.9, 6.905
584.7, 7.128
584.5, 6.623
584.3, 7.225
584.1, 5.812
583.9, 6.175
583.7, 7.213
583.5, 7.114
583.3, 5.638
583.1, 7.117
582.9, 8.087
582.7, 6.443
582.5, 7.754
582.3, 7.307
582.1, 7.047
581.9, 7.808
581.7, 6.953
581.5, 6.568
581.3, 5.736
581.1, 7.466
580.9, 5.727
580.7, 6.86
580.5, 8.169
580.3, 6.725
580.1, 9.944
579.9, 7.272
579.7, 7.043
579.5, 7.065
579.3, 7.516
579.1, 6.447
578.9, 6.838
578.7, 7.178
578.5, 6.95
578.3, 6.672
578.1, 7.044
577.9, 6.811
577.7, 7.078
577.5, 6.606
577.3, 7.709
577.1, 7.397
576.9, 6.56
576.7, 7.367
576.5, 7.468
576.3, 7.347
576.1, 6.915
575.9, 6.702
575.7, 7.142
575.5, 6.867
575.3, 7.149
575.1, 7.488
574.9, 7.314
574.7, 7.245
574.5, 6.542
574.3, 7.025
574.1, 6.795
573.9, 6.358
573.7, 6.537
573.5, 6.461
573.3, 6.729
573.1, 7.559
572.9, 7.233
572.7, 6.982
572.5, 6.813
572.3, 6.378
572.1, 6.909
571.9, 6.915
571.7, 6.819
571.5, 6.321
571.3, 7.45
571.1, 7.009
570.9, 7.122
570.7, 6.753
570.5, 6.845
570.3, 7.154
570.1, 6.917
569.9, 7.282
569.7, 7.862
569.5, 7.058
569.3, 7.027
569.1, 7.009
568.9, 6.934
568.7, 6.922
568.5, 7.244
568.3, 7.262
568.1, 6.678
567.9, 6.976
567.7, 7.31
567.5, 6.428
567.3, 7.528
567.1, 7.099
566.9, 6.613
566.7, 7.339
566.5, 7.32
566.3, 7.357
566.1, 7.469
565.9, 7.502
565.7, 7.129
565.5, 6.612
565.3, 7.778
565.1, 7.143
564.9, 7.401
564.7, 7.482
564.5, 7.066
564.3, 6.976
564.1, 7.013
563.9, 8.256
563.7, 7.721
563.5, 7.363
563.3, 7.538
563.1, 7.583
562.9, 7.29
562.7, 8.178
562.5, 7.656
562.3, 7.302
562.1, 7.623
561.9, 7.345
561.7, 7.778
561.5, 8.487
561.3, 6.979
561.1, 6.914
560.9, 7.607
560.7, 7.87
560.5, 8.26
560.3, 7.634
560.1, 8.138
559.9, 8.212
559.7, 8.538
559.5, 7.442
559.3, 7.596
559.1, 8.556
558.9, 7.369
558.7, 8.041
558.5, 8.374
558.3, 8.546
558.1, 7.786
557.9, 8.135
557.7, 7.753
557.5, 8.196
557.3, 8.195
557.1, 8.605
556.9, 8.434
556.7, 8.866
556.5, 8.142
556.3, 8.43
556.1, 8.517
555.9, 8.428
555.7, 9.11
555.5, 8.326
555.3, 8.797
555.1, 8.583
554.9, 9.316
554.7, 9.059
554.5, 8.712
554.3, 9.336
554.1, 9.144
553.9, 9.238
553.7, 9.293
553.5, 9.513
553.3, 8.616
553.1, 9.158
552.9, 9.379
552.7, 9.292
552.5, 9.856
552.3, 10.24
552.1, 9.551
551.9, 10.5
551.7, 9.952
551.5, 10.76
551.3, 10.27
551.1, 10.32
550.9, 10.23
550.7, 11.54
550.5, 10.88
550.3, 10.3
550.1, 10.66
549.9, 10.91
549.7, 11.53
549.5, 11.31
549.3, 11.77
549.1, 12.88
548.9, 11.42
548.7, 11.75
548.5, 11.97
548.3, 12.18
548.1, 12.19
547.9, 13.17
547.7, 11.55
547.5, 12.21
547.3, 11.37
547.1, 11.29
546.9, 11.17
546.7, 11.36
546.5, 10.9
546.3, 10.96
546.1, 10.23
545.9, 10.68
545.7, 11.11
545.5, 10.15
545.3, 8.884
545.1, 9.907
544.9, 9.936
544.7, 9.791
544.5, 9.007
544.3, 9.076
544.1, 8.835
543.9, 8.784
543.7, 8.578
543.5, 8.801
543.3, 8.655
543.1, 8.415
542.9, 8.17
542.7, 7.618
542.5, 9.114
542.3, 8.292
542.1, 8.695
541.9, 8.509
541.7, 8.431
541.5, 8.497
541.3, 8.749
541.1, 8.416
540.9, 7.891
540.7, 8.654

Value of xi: 0.5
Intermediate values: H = -0.53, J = -0.43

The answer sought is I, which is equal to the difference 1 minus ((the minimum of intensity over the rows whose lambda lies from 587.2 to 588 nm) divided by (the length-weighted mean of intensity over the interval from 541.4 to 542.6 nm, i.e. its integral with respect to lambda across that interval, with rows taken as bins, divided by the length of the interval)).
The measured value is 0.2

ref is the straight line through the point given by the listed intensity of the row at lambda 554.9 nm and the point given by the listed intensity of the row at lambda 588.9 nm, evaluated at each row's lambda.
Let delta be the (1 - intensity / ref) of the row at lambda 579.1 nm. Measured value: 0.08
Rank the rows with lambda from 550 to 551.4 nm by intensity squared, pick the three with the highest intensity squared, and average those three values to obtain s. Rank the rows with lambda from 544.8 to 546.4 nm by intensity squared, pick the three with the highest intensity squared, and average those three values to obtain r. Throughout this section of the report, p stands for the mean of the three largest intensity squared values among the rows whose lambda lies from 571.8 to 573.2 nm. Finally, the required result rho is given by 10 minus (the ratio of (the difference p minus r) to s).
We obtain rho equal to 10.5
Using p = 53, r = 119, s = 122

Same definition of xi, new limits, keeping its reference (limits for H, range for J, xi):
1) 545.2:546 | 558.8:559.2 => 2.2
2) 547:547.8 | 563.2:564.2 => 2.2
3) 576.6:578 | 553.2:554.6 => 1.1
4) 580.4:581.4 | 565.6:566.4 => 0.4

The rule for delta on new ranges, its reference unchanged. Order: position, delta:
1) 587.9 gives -0.14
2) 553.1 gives 0.03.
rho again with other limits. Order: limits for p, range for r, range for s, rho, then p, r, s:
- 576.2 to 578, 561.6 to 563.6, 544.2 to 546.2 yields 10.0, 57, 62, 114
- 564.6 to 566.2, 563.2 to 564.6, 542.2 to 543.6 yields 10.1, 58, 62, 78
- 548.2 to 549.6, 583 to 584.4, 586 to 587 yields 7.9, 153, 52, 49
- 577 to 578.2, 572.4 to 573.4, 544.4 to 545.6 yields 10.0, 55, 53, 100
